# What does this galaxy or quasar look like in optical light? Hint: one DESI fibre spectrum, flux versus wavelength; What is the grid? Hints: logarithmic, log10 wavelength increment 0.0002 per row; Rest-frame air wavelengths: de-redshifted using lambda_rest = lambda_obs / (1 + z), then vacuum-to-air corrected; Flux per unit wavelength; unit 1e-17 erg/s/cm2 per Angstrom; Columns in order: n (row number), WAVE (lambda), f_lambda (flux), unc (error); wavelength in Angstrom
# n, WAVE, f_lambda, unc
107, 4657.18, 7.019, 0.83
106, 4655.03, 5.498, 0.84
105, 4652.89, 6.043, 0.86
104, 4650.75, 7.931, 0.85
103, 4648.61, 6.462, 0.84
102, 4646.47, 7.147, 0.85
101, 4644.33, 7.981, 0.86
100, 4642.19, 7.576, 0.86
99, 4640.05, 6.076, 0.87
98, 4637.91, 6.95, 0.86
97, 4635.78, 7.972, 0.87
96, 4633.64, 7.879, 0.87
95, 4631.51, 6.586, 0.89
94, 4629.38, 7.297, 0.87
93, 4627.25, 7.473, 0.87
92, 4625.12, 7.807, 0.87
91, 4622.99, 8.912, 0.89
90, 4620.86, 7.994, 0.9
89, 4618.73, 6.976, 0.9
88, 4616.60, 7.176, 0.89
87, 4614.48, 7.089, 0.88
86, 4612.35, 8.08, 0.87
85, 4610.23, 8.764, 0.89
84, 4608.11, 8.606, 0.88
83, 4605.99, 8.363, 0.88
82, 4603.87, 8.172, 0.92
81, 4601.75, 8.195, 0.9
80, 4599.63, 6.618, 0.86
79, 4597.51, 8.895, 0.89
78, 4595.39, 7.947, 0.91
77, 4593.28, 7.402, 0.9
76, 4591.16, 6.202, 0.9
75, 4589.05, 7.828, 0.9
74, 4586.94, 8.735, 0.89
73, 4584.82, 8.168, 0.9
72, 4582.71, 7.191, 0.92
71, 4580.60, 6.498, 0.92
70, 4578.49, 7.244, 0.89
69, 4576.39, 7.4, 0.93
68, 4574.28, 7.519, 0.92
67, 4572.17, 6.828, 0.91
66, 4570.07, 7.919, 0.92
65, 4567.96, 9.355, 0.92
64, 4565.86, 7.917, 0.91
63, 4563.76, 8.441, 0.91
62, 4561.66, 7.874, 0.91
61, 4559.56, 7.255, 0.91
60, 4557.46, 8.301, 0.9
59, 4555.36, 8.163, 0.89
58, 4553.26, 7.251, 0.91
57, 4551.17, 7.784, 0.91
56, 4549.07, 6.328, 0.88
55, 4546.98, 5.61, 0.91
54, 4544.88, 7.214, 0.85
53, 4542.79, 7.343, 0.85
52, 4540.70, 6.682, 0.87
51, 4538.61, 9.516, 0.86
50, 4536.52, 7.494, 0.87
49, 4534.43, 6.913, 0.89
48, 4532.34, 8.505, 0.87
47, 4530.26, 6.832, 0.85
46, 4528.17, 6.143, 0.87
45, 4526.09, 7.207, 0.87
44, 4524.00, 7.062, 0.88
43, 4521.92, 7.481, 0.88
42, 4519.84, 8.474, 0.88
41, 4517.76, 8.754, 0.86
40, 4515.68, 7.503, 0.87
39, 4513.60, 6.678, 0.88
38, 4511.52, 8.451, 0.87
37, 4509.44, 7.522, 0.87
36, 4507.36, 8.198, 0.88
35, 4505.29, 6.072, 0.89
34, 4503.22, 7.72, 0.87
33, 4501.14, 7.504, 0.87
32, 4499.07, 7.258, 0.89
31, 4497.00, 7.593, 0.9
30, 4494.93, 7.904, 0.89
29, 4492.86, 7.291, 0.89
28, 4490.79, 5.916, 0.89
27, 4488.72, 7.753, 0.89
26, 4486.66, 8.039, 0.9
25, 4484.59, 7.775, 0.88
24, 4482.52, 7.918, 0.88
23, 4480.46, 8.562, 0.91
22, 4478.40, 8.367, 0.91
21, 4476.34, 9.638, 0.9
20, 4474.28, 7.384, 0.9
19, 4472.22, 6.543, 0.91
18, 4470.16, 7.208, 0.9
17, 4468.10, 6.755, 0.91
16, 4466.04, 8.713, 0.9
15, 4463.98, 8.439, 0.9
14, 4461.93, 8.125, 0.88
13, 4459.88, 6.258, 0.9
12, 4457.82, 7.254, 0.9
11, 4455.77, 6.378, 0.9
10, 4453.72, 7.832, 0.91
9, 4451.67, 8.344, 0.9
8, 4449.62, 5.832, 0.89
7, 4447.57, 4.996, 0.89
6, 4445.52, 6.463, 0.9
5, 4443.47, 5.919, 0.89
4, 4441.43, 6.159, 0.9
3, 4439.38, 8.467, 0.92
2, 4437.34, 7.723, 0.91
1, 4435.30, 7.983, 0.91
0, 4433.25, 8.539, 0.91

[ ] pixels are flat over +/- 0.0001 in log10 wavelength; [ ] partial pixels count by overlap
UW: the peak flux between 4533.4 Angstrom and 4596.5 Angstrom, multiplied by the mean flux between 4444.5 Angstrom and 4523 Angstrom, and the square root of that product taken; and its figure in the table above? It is 8.45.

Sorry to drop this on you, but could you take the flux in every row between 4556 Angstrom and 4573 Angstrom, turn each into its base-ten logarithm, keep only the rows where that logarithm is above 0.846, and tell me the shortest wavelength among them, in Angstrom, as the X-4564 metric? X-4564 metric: 4557.46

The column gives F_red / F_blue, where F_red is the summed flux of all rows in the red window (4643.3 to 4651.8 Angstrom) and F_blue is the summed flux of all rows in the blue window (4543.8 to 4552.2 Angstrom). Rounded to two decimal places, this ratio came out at 1.10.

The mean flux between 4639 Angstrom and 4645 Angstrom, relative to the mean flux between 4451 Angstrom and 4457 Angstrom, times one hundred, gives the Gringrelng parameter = 96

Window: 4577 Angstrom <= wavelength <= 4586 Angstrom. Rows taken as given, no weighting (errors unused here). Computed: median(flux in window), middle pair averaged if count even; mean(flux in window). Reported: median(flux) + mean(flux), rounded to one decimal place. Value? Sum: 14.5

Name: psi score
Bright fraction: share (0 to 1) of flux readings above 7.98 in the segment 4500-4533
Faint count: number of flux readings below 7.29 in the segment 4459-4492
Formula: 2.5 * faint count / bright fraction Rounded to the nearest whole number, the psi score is 40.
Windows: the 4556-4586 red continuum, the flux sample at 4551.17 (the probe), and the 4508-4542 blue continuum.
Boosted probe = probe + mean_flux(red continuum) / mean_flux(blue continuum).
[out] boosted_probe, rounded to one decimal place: 8.8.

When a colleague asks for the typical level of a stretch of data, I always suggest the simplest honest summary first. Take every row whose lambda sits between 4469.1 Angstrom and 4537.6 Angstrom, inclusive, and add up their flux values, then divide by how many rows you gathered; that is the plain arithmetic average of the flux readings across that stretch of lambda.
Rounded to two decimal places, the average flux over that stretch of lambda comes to 7.57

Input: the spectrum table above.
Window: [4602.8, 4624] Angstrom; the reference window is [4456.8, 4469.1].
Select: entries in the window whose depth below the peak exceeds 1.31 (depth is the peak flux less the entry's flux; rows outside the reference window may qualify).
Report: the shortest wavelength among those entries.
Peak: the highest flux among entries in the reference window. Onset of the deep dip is 4614.48 Angstrom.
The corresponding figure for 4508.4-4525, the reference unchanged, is 4513.60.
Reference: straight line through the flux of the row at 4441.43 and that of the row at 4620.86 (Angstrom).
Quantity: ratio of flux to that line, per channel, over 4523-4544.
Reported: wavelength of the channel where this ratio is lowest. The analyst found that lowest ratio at 4528.17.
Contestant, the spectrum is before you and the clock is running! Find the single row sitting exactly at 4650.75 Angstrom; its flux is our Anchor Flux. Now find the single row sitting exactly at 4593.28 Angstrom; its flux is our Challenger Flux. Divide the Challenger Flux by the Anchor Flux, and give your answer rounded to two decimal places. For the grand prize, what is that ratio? 0.93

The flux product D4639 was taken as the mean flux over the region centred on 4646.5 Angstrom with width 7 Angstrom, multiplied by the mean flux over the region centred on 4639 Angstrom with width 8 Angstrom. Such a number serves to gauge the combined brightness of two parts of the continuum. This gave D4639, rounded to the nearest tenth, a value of 51.4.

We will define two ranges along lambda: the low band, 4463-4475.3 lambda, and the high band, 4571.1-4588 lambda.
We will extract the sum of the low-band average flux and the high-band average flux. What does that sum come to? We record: 14.95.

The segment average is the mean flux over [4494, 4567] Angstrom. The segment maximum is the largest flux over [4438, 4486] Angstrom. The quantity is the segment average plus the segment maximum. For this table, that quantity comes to 17.2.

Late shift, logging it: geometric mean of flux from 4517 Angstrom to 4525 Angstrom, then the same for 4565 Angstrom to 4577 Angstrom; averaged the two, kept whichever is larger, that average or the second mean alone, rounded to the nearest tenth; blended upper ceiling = 7.8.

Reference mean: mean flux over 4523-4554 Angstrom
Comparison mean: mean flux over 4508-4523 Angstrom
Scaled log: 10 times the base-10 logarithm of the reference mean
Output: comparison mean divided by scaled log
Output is 0.915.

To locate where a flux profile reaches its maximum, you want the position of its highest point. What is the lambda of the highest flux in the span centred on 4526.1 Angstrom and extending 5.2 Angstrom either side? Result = 4521.92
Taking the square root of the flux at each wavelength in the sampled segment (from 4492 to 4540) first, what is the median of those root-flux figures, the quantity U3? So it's 2.74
